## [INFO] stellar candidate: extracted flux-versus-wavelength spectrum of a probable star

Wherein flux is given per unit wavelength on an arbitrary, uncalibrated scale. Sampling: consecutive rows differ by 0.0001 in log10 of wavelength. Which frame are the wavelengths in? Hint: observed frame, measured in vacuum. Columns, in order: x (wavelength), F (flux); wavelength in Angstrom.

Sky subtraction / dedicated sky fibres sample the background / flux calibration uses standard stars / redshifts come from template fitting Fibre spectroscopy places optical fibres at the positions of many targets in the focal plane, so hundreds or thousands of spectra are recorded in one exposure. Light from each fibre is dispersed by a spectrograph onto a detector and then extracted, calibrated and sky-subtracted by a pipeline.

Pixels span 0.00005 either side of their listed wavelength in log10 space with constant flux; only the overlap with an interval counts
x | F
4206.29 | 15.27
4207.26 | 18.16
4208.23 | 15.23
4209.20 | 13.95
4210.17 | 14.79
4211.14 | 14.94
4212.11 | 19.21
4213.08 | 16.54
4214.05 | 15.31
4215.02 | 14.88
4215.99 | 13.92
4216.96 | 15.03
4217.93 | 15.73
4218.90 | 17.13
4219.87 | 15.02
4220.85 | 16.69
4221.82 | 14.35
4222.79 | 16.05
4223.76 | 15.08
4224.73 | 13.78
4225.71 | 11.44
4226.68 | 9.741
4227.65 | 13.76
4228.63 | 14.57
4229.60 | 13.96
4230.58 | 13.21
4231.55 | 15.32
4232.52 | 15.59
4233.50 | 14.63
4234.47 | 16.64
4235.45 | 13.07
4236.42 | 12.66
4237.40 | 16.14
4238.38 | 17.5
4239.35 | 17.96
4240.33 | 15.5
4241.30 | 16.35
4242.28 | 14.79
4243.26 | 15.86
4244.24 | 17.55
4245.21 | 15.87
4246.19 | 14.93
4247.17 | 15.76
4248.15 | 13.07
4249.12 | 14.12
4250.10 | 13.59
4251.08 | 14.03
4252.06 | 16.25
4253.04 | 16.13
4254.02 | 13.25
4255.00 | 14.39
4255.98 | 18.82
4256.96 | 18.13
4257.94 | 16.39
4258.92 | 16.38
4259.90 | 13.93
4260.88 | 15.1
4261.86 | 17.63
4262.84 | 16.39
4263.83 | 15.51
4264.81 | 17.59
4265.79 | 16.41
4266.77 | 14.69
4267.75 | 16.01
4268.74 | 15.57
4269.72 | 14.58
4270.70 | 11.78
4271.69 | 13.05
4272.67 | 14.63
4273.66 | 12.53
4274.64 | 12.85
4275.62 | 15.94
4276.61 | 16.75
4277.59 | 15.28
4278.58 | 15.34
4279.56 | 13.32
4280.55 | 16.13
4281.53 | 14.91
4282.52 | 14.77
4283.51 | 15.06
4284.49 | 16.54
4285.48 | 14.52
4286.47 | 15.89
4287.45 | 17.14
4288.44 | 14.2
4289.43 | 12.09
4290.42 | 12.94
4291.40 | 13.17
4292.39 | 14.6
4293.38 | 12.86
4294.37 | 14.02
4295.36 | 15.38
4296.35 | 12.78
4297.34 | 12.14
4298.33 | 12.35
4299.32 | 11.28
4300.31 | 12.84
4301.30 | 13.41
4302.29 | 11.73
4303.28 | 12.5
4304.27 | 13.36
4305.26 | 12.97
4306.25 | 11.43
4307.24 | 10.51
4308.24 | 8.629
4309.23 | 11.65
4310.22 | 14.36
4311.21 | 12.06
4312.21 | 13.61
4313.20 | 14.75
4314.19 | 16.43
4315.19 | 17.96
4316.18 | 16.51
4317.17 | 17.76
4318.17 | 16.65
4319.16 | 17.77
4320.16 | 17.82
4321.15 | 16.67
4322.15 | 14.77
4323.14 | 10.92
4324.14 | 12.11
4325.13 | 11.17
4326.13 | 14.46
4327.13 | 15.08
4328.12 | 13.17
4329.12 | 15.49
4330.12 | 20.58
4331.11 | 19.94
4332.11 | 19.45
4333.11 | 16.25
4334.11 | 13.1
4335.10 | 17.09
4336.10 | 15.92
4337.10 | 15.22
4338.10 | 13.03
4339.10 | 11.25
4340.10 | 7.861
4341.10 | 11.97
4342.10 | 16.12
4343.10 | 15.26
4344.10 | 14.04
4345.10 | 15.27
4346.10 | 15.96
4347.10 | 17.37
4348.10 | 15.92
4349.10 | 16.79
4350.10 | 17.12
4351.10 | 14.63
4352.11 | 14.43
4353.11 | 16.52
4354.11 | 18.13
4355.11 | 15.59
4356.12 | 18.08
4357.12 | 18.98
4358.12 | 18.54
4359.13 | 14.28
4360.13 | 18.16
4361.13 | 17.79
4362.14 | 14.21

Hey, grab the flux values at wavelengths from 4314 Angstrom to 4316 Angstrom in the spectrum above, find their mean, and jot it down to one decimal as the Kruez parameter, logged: 17.2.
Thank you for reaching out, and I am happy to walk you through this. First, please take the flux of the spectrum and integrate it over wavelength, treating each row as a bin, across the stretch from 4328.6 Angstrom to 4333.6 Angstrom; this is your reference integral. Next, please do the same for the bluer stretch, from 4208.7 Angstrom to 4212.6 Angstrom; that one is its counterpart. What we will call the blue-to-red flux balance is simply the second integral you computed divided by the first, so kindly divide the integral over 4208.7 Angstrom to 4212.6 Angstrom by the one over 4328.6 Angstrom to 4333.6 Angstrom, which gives 0.67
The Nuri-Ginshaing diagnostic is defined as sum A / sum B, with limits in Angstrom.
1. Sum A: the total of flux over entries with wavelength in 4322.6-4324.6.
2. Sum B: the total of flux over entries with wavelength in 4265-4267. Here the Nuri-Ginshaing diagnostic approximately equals 0.7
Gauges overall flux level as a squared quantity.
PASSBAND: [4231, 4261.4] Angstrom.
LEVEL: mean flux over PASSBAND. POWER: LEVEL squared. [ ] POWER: 239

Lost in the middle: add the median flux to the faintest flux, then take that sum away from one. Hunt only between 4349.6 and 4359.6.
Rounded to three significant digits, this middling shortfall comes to -30.1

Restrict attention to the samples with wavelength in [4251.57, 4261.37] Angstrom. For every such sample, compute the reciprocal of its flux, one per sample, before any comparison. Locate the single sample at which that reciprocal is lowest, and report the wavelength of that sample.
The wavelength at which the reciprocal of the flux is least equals 4255.98 Angstrom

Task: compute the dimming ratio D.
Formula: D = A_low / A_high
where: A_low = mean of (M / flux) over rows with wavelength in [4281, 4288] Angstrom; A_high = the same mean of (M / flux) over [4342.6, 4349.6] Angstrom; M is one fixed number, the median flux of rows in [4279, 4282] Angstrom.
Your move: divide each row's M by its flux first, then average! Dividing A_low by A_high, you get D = 1.02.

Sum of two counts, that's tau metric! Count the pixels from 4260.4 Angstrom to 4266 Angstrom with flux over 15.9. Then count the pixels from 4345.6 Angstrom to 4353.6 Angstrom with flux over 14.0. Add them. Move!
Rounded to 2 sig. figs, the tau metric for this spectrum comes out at 12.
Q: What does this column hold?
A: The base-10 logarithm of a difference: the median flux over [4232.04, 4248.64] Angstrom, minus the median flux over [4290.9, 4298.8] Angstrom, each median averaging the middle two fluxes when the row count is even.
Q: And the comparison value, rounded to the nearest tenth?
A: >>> 0.4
